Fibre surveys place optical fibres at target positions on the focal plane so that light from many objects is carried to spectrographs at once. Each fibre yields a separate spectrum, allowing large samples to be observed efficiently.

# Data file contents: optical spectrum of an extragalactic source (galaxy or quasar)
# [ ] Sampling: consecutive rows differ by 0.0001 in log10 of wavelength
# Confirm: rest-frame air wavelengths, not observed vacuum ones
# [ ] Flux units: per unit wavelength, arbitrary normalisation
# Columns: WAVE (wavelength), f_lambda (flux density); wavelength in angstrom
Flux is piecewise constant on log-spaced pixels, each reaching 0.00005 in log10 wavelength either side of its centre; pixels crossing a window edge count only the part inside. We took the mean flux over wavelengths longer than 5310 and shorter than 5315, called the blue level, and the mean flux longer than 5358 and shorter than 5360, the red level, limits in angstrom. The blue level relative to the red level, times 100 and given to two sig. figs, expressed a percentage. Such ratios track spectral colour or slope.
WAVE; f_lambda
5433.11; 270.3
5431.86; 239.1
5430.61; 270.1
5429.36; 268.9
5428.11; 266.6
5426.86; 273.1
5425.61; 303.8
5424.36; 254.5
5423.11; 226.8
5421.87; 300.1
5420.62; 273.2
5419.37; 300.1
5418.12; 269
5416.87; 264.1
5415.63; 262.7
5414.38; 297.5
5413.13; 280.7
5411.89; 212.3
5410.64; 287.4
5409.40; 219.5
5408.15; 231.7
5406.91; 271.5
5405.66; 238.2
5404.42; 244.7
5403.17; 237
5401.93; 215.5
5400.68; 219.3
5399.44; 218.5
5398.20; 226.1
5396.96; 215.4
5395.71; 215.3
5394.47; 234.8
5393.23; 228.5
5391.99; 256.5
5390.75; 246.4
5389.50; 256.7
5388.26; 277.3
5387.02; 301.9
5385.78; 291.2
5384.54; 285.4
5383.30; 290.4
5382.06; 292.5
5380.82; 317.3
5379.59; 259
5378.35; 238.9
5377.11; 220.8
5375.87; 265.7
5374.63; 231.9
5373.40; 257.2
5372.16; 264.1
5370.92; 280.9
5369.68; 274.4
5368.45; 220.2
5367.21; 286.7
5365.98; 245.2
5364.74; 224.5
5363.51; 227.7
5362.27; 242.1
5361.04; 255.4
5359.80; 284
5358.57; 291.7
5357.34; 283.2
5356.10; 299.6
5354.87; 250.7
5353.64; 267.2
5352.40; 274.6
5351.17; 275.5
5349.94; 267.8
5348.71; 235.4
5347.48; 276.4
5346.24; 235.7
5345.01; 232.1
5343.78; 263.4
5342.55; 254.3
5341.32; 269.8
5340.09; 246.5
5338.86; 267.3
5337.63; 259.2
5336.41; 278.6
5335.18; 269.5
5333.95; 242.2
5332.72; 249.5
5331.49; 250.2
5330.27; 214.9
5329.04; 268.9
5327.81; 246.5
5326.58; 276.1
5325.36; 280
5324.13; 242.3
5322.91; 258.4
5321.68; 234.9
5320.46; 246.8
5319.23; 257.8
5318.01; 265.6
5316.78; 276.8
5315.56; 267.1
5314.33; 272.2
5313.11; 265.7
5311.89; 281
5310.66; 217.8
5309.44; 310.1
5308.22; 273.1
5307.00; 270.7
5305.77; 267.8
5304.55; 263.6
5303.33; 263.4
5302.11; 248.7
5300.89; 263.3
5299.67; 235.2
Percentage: 90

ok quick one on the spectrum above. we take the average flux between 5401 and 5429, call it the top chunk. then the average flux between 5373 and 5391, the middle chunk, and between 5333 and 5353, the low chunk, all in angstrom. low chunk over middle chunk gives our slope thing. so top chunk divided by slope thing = 270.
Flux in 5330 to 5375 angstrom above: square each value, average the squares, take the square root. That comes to 259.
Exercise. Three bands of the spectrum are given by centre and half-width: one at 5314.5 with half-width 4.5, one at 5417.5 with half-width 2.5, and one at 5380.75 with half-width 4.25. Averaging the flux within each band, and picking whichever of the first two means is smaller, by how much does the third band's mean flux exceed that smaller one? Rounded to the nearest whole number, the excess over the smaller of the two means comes 8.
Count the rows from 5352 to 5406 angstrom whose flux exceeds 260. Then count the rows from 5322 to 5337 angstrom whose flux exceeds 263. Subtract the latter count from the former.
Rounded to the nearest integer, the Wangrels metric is 13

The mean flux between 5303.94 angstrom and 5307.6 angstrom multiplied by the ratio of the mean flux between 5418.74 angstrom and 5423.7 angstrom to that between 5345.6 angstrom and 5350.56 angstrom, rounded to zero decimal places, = 290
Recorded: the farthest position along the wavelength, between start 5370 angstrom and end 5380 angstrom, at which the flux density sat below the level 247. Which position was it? 5378.35 angstrom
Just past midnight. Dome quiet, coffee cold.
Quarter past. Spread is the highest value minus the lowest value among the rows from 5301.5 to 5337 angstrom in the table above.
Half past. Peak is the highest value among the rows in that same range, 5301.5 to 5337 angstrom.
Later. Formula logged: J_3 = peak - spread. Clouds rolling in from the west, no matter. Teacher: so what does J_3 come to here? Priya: 215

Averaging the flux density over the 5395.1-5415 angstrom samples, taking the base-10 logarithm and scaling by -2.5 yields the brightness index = -5.95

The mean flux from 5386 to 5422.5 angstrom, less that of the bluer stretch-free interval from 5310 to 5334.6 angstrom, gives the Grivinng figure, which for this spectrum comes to -4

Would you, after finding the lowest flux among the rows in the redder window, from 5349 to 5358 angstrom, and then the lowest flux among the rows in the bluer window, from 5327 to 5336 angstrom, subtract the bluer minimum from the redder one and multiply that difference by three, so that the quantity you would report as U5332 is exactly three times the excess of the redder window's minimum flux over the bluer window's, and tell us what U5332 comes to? 107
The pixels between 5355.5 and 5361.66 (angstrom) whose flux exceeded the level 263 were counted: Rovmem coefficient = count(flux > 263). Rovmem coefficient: 4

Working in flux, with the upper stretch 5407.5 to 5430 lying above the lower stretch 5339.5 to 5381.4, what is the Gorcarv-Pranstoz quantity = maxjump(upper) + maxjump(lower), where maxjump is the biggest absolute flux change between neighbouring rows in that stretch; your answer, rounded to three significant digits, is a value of 142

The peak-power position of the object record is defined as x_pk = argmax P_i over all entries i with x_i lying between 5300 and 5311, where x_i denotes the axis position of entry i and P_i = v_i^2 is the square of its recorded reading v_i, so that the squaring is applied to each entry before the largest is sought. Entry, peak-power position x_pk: 5309.44 angstrom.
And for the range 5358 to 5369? 5358.57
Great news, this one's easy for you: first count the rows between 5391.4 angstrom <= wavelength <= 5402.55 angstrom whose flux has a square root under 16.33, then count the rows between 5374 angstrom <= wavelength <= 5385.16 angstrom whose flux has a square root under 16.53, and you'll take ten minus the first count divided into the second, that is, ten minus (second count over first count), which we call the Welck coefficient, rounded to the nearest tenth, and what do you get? 9.4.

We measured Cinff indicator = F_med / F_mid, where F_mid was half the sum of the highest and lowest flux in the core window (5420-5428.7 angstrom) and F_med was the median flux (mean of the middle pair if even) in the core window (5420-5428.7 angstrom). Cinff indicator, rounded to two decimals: 1.03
